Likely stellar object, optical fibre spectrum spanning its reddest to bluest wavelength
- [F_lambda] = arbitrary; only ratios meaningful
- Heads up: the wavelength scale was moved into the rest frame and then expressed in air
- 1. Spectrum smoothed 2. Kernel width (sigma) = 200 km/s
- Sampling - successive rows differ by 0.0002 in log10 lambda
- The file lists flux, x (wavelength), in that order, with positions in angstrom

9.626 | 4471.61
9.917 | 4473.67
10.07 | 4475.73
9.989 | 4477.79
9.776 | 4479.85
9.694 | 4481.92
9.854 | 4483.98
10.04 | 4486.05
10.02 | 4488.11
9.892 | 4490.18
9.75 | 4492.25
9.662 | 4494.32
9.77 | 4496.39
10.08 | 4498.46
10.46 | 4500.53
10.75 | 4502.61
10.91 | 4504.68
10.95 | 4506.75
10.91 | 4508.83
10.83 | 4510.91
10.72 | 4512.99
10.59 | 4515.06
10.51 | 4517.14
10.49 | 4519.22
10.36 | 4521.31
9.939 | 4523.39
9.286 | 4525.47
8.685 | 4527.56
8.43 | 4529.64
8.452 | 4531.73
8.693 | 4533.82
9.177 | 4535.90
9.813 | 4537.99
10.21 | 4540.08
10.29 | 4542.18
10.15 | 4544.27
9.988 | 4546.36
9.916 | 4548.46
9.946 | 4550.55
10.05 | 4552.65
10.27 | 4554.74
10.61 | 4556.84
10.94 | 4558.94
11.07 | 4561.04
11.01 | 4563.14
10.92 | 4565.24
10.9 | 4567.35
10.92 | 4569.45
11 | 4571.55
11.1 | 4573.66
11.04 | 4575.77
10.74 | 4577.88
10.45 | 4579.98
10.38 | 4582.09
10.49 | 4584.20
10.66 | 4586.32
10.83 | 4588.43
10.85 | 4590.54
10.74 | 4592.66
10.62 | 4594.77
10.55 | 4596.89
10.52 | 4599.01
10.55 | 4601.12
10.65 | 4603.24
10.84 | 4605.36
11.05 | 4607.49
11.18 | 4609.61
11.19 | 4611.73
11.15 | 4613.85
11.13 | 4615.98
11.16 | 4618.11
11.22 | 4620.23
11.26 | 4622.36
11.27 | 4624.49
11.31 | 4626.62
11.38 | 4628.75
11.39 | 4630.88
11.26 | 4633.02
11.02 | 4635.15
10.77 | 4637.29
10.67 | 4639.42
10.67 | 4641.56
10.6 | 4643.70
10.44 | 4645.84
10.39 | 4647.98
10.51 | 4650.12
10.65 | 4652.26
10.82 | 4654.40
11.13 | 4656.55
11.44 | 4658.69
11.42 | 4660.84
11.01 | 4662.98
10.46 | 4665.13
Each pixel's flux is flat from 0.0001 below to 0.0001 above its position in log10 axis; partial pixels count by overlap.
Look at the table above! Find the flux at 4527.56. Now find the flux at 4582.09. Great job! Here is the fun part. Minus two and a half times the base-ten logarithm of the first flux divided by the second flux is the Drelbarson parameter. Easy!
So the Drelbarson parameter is 0.194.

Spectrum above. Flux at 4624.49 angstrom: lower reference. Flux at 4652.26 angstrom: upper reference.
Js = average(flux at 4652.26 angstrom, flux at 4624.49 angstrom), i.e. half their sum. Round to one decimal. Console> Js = 11.0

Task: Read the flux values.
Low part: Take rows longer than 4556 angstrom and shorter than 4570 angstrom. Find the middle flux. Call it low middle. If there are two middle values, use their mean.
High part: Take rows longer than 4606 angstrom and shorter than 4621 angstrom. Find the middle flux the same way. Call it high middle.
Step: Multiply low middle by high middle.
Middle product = 122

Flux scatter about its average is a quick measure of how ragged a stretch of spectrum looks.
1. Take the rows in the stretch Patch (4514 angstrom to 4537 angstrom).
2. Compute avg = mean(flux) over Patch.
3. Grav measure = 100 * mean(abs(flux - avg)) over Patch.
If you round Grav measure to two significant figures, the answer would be 79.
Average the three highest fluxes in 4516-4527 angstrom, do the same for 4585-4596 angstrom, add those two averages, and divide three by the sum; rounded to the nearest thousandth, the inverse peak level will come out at 0.141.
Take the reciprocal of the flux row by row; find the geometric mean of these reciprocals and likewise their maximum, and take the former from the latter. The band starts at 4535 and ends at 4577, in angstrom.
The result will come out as 0.013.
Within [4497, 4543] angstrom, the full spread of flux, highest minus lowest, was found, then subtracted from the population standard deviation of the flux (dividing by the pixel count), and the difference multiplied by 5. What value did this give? -8.45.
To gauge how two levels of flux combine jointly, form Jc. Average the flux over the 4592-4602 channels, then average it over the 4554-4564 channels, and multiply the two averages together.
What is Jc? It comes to 114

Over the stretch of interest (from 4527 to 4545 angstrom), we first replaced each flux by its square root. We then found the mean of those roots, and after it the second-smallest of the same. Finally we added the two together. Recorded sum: 5.96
